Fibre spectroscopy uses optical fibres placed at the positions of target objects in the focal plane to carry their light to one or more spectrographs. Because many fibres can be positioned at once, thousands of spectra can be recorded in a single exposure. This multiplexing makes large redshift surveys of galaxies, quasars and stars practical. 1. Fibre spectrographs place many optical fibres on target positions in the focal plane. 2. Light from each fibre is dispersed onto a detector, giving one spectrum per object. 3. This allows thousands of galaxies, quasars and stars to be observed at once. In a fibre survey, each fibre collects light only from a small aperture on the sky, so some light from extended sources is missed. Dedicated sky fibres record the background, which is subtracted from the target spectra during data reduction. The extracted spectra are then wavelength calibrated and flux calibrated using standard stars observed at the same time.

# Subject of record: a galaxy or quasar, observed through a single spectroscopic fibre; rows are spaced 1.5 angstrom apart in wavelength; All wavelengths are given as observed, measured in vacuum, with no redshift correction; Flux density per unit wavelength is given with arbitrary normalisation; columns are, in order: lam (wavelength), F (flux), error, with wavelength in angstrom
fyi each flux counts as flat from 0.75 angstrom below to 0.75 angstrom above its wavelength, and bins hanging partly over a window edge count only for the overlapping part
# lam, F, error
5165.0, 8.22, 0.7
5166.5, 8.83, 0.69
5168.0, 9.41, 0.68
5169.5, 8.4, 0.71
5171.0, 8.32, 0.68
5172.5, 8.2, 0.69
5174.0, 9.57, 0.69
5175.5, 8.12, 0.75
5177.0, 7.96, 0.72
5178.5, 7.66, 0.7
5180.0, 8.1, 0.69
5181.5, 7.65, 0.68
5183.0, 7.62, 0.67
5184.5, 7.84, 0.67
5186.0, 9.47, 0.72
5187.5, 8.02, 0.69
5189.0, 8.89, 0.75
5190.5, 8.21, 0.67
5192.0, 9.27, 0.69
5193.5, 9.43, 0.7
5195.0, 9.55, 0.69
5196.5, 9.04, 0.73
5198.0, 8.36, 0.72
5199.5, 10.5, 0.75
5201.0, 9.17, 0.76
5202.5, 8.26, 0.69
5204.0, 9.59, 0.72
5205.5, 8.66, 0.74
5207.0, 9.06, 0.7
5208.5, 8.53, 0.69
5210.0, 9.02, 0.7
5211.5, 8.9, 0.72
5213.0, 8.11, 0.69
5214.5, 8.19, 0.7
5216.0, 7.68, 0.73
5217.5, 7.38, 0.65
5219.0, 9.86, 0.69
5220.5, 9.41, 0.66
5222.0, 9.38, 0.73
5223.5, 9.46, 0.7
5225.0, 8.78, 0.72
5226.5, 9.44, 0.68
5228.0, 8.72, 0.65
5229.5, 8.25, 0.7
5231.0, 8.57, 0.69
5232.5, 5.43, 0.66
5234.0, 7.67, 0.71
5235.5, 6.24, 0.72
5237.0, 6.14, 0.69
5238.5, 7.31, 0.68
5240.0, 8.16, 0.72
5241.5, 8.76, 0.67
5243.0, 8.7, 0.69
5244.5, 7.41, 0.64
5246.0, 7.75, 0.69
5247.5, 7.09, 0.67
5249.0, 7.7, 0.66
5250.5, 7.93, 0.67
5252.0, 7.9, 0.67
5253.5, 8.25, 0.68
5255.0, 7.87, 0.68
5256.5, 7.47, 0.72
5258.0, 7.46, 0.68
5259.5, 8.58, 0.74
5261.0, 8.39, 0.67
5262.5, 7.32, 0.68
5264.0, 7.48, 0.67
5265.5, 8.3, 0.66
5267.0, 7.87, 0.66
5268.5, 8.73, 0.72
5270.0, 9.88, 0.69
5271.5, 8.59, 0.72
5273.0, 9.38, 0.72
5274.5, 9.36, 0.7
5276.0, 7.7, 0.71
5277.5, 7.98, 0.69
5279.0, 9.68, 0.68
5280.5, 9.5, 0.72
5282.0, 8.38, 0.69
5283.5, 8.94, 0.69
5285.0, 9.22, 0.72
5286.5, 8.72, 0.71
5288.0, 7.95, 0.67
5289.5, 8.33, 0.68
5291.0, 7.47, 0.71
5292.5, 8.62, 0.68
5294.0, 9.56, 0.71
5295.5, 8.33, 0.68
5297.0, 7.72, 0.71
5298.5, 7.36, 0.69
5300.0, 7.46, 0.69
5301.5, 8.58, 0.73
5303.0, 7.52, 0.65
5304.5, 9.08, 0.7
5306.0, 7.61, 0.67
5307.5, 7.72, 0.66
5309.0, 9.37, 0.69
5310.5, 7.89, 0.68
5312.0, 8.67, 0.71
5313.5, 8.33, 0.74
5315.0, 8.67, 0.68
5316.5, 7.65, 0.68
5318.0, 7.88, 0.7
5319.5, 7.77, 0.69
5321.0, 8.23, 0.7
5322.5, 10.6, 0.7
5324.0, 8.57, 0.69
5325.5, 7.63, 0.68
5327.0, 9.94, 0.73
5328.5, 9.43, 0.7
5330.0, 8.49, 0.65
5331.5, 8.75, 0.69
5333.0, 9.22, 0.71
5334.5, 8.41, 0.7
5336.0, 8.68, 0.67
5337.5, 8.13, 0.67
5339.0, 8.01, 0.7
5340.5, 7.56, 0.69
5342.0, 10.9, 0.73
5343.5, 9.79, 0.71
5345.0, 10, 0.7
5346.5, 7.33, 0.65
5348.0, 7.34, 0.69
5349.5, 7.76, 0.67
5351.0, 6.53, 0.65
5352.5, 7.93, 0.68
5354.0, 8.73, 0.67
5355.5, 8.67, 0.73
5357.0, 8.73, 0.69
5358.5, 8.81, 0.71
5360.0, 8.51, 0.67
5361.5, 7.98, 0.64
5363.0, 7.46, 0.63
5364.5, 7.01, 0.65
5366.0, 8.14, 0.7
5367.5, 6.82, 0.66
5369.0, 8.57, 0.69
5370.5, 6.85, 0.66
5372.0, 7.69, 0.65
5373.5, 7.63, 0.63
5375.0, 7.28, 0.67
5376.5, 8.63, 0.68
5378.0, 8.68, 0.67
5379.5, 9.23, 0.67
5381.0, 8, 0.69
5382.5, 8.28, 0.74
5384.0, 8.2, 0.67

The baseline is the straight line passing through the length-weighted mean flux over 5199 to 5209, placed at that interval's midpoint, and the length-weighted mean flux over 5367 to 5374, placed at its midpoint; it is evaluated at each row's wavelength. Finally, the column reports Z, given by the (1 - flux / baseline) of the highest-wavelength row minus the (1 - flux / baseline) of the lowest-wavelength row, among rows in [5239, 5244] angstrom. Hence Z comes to -0.06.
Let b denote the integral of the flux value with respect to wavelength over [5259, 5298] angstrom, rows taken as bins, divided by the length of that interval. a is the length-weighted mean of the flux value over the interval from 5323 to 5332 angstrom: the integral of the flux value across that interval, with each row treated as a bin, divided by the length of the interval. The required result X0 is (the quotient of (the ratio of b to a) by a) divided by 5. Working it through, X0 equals 0.0218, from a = 8.9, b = 8.53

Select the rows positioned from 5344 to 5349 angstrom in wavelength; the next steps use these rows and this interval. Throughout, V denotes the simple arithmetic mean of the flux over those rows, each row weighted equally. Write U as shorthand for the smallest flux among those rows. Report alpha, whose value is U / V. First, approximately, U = 7.33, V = 8.2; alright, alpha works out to 0.891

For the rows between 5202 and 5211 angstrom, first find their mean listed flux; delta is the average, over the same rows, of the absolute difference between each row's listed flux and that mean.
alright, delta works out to 0.37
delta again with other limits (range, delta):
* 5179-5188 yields 0.45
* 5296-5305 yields 0.58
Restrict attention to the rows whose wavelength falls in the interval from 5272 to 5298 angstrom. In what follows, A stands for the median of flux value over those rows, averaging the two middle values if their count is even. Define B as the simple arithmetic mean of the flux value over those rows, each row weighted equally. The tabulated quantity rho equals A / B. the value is 1.00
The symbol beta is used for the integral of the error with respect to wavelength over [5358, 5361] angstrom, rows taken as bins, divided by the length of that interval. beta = 0.684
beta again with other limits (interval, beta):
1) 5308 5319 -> 0.696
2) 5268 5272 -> 0.709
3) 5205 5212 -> 0.709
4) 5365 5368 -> 0.679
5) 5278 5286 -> 0.700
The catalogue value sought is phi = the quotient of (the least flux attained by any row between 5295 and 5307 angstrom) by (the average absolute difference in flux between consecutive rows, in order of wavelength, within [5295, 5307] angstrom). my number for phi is 8.2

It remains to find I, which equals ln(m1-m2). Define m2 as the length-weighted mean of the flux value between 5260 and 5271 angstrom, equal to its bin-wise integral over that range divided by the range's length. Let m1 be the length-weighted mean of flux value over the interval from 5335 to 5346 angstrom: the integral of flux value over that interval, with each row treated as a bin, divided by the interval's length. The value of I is -0.4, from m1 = 9.0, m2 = 8.3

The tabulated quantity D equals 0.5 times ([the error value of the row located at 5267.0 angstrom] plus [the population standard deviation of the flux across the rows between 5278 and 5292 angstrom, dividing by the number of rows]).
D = 0.673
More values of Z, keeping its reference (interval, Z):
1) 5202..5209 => -0.04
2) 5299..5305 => -0.20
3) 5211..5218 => 0.16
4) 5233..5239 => 0.04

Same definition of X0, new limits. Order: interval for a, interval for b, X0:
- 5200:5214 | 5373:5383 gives 0.0212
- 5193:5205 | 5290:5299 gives 0.0193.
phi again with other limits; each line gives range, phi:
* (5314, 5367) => 7.9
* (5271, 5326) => 8.7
